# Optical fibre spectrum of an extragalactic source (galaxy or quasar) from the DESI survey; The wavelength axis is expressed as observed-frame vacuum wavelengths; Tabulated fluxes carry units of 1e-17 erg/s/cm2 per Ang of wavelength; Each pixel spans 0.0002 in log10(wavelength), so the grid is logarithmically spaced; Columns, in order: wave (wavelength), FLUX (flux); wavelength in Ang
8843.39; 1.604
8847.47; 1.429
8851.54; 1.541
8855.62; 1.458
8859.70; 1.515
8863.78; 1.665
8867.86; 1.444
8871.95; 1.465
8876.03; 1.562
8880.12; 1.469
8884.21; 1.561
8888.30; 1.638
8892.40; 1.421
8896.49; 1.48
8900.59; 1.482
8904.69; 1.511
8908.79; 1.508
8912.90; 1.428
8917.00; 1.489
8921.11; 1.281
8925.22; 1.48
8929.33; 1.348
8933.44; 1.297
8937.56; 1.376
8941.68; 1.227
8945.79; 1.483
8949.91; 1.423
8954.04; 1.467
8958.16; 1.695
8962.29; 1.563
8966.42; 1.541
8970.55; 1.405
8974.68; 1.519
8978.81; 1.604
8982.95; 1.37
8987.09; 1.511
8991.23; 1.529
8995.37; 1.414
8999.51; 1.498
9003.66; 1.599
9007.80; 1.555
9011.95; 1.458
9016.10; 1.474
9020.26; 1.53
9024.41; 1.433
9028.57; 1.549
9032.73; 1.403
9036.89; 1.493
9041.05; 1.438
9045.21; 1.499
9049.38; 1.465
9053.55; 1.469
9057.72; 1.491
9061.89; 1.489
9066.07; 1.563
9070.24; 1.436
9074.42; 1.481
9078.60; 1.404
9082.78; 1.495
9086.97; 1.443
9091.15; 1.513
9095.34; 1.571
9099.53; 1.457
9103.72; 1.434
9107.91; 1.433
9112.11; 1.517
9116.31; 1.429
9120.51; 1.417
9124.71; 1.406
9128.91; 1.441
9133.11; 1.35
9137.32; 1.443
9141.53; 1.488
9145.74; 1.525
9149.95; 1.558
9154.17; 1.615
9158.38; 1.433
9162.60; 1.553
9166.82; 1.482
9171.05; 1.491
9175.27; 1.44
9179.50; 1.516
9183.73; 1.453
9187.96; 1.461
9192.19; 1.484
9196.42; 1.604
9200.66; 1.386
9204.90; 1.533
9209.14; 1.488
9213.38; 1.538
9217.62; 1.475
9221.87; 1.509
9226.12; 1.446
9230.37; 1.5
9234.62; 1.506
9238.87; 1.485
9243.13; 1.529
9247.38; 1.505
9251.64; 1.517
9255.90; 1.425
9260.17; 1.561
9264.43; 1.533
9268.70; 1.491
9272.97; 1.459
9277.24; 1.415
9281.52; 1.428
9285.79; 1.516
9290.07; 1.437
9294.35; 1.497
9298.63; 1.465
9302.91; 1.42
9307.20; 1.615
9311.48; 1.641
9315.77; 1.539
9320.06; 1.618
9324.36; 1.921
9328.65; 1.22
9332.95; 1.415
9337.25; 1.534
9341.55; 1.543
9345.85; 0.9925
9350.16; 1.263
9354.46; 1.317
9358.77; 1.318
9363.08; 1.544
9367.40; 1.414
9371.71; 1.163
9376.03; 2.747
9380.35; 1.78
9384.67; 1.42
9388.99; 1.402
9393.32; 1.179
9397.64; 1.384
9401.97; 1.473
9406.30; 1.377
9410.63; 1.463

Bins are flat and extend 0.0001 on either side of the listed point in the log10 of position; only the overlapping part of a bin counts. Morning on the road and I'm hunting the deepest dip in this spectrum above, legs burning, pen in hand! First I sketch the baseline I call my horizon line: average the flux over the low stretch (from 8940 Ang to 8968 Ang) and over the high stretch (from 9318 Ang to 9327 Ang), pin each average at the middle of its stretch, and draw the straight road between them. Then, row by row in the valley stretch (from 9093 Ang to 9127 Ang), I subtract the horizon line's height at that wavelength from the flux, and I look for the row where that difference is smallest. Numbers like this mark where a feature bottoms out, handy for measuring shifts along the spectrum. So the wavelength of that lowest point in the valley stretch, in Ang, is 9124.71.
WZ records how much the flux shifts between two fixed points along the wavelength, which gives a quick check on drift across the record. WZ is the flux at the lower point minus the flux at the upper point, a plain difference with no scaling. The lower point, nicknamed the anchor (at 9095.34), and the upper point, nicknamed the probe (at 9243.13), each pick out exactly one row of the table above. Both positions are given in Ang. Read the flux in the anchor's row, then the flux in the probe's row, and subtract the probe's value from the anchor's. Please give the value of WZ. 0.04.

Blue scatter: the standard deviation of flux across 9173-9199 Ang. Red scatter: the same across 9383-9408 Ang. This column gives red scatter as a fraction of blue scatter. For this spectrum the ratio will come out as 1.7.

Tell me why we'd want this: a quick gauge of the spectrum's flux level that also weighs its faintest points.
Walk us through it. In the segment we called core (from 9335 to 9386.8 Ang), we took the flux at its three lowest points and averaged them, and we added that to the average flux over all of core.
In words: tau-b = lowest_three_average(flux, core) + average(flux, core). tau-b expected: 2.64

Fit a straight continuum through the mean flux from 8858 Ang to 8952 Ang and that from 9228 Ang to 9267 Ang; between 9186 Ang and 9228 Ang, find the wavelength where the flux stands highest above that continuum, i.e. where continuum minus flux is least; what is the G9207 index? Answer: 9196.42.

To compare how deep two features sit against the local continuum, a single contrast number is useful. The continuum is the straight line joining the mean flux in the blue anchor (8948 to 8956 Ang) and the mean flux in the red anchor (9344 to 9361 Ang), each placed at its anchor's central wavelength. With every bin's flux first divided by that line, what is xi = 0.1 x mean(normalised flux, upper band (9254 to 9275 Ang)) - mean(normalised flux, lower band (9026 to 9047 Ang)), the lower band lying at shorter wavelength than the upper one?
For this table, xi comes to -0.94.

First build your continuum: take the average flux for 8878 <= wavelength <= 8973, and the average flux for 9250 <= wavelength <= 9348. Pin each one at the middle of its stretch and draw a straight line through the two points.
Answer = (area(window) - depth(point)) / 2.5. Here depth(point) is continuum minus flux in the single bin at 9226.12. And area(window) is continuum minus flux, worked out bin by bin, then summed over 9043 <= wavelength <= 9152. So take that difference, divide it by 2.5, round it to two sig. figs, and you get 0.011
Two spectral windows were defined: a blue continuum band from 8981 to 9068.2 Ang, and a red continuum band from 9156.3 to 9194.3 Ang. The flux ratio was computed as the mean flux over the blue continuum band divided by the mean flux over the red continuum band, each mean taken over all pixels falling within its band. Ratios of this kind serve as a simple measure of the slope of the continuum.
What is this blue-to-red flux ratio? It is 1.01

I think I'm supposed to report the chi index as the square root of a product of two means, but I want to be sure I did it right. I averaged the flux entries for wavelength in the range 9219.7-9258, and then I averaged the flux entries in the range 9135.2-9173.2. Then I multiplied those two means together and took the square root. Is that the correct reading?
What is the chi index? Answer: 1.50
